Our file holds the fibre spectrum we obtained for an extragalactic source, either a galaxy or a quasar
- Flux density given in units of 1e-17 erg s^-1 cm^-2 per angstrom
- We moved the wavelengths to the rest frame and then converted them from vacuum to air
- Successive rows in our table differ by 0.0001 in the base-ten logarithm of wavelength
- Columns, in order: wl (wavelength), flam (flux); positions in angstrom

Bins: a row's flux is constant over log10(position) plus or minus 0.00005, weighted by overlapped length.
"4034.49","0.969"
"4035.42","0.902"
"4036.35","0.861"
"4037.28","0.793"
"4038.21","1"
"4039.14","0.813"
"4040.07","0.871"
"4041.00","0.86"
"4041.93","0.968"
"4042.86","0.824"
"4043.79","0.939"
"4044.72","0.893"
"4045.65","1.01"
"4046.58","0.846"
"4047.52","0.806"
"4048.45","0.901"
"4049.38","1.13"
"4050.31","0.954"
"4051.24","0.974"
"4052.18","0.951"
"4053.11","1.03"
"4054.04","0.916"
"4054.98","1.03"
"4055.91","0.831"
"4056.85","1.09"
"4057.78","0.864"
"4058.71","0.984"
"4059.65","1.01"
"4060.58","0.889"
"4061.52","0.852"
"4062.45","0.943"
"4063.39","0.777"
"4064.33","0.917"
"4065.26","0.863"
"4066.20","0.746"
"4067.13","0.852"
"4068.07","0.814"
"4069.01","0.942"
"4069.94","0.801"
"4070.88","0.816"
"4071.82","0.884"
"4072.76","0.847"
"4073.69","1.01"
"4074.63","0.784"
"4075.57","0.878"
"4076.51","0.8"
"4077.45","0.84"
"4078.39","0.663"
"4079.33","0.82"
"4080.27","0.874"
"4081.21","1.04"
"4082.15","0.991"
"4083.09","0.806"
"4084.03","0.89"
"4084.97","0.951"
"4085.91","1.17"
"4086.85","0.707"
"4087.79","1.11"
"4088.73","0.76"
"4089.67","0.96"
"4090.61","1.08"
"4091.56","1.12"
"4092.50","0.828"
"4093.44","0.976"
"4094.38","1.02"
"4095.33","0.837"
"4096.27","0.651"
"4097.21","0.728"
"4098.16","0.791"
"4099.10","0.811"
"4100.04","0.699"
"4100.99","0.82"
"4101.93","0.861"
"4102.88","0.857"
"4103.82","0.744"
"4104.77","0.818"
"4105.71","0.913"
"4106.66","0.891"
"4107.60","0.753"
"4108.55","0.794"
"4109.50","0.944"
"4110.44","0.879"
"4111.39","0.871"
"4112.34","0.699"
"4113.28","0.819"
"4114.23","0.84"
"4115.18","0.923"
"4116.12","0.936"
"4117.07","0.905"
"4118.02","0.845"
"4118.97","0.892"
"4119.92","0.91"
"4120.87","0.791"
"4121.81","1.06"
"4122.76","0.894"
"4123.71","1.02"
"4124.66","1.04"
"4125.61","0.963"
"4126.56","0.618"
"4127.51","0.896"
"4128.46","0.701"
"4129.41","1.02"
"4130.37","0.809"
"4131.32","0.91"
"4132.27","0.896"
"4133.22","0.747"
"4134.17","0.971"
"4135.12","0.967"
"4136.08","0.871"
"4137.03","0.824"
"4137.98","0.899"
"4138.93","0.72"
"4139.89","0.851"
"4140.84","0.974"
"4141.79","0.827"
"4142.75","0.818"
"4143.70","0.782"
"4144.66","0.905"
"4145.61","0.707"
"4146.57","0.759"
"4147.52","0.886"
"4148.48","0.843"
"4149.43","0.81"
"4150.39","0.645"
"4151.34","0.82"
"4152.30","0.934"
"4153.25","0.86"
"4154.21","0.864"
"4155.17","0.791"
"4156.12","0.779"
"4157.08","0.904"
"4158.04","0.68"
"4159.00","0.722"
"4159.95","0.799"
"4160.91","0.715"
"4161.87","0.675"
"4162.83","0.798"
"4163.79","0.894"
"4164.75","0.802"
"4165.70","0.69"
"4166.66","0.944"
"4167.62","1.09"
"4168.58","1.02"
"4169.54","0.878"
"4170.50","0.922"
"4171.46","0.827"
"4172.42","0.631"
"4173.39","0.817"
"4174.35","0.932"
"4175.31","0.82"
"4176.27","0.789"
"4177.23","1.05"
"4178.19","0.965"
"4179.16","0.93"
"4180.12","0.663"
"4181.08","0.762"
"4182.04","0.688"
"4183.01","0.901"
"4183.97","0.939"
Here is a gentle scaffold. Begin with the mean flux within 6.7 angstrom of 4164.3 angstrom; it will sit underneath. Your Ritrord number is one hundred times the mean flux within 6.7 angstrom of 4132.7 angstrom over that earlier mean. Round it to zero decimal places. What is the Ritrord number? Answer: 102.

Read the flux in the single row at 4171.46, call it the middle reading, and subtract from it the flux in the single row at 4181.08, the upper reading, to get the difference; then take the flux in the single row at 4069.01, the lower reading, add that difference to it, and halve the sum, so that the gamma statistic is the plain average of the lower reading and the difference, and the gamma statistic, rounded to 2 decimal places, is 0.50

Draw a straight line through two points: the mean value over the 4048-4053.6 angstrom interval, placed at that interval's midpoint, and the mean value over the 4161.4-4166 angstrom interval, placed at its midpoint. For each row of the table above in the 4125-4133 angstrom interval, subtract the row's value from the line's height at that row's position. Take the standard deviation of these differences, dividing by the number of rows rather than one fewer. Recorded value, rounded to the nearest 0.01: 0.13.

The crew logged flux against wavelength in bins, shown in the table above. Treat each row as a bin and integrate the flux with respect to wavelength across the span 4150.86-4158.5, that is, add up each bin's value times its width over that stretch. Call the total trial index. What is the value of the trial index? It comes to 6.34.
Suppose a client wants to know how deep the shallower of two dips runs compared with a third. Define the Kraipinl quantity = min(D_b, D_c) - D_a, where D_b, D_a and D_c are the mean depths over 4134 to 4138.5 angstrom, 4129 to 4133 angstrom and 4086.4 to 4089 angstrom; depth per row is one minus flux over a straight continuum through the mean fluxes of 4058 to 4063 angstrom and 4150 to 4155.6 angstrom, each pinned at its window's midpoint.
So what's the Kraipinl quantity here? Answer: -0.01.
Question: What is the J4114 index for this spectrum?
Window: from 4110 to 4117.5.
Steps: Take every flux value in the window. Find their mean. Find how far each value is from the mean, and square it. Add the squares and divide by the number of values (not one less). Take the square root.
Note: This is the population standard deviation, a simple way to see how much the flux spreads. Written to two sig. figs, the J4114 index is 0.071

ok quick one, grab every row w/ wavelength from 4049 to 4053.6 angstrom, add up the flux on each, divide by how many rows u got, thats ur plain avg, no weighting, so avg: 1.01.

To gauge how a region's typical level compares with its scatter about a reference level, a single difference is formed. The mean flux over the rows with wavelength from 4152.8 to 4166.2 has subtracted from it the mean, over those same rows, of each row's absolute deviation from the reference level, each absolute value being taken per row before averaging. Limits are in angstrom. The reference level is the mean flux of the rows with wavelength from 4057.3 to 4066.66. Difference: 0.68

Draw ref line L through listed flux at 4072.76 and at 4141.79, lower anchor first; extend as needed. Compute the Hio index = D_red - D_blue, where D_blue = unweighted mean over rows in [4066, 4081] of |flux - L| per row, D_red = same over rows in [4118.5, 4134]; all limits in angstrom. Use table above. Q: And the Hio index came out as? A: 0.06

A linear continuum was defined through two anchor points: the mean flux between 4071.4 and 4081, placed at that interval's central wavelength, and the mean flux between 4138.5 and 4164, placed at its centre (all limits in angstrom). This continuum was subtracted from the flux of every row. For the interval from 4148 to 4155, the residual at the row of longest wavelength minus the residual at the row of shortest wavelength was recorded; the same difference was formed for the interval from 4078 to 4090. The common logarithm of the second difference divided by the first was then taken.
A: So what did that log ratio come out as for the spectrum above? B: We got 1.1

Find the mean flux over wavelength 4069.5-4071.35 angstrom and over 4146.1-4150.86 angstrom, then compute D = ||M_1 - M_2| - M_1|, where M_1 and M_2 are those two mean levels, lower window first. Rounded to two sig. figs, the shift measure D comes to 0.79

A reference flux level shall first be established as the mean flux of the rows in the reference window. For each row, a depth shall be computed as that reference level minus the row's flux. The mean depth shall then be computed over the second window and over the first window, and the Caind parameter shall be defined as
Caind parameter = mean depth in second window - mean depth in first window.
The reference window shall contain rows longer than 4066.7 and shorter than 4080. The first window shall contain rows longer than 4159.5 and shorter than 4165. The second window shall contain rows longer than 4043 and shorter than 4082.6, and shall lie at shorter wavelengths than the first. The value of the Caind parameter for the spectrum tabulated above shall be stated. -0.12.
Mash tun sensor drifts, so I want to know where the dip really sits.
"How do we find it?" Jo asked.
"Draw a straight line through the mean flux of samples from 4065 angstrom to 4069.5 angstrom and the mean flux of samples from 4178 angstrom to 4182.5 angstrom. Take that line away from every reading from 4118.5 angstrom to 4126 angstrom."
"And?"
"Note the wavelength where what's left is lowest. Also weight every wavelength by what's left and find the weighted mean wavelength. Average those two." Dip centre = 4122.0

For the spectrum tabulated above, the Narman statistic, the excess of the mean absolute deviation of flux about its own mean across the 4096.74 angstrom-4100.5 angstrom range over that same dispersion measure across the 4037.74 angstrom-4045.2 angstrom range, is -0.011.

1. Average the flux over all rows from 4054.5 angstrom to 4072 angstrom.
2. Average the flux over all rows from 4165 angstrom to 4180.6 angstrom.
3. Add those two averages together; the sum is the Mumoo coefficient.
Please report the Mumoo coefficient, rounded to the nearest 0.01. 1.76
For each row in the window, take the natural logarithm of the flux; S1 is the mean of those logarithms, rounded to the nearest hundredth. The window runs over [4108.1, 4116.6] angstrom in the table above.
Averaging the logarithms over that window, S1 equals -0.16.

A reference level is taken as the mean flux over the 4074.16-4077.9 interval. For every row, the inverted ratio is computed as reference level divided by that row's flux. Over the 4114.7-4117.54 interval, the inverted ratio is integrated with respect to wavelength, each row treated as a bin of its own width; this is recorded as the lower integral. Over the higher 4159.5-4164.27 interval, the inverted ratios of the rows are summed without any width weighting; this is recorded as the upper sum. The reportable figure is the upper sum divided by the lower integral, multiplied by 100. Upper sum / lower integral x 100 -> 211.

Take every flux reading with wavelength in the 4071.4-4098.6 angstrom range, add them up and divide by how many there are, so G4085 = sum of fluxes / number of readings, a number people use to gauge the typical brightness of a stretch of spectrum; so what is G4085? 0.89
